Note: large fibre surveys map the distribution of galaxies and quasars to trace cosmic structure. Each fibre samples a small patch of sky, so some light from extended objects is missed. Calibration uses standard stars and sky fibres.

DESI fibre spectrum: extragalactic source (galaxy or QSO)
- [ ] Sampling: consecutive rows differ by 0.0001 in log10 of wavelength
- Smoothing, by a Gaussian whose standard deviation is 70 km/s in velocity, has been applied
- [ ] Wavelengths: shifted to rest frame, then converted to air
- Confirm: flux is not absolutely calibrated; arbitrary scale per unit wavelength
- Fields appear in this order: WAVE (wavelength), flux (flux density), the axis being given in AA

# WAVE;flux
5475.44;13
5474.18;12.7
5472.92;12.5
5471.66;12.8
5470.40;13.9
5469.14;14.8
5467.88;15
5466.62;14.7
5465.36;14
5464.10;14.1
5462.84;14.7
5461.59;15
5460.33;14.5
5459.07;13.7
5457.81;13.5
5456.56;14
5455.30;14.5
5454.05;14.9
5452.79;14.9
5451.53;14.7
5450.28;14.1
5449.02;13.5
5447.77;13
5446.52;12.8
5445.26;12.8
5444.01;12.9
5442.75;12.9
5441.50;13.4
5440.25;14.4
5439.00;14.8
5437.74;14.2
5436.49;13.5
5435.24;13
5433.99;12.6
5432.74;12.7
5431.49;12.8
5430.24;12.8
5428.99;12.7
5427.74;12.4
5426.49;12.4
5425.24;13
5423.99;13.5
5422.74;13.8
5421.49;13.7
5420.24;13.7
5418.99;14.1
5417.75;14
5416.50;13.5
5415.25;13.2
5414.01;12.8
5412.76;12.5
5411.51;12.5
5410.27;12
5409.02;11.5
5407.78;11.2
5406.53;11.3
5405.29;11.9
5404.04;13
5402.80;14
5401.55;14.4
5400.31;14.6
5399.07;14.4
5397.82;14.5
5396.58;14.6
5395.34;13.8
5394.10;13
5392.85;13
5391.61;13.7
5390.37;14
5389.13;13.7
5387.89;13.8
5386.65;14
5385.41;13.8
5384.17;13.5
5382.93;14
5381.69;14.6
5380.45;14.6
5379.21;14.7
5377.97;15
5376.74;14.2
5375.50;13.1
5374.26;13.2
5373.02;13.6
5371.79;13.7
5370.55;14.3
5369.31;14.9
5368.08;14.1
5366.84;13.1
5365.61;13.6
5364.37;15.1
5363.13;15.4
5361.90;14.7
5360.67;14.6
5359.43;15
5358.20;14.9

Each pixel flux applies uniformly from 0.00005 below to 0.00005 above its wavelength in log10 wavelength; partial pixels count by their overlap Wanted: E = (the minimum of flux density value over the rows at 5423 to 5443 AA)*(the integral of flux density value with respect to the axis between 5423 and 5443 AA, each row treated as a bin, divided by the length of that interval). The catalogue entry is 164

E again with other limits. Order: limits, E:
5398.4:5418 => 145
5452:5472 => 183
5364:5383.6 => 185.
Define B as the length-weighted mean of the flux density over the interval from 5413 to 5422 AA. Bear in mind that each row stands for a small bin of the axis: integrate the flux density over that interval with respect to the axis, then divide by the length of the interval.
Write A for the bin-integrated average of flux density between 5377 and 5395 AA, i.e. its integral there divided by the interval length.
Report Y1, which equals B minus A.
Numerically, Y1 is -0.4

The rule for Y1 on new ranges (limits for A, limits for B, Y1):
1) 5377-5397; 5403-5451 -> -1.0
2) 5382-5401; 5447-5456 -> 0.3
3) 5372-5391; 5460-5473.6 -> 0.2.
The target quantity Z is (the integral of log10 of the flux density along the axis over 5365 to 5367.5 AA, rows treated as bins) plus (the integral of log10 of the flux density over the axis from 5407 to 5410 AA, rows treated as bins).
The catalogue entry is 5.98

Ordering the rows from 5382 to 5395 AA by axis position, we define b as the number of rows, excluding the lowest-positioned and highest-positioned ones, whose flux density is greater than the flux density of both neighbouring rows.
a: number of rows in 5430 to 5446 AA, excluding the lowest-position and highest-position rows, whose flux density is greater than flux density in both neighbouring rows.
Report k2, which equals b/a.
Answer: 2.0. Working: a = 1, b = 2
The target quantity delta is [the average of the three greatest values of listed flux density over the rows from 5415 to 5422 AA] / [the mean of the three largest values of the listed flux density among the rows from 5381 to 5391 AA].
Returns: 0.98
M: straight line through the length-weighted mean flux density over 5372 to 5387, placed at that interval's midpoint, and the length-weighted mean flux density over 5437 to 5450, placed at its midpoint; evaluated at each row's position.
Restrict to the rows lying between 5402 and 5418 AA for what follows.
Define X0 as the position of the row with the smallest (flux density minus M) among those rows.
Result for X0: 5407.78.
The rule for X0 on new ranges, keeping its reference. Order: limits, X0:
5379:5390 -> 5384.17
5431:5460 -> 5433.99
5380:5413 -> 5407.78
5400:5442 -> 5407.78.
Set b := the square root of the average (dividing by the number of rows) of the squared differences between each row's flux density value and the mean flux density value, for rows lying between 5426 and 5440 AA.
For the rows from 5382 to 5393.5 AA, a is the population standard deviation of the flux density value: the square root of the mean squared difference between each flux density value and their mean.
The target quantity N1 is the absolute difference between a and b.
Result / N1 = 0.44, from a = 0.3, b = 0.74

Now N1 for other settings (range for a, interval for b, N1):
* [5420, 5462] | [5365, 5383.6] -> 0.17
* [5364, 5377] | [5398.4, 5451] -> 0.21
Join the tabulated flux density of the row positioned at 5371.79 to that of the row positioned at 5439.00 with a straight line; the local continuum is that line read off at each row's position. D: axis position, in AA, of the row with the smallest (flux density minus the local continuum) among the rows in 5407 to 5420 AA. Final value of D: 5407.78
